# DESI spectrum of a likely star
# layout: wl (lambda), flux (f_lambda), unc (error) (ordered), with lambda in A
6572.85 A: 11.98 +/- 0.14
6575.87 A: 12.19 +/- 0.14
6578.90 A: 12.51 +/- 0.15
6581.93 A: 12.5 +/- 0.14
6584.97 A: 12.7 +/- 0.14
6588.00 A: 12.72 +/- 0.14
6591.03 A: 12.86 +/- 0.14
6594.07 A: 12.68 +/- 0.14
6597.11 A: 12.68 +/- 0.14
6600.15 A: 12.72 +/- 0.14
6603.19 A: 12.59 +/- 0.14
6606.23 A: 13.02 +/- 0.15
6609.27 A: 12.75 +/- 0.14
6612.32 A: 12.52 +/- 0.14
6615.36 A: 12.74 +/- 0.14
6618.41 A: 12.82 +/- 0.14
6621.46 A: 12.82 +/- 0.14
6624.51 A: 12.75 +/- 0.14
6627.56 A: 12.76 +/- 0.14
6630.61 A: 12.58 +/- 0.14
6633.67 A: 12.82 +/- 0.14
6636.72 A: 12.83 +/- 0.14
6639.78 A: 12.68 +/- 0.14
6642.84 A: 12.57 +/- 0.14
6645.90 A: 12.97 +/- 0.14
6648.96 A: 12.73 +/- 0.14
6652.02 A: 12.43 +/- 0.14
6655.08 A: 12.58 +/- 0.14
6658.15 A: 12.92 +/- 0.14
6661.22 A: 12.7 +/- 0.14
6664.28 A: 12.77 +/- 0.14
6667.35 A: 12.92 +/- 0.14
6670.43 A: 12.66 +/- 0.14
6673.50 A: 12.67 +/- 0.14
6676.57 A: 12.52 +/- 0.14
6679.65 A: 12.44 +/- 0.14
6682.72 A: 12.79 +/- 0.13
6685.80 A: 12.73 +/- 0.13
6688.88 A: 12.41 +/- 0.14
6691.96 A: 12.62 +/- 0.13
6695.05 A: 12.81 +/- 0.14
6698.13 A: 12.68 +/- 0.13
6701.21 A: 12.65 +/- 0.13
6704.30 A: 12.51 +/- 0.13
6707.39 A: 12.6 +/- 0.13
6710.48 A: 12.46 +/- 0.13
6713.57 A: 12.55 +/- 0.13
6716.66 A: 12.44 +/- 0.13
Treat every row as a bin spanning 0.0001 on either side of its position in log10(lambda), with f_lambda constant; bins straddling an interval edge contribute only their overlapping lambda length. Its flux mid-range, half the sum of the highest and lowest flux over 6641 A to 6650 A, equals 12.8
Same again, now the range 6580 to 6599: 12.7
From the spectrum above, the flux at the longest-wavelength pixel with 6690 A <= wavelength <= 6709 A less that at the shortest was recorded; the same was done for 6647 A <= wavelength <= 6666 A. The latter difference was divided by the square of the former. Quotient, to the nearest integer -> 100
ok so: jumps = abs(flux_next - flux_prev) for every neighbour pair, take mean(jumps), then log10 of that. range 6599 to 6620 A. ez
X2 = -0.64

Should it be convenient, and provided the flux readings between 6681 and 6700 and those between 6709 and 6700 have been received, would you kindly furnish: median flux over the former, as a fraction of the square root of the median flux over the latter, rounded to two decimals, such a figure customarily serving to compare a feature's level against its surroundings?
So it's 3.58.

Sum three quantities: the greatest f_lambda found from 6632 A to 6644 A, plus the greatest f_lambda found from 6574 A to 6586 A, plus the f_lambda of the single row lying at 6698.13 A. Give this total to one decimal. 38.2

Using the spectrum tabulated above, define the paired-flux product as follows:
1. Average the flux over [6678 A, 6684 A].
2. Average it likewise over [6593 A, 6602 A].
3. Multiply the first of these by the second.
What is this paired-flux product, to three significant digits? 160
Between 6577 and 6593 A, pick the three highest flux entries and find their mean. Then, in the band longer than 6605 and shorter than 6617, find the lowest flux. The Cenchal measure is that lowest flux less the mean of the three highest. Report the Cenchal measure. -0.240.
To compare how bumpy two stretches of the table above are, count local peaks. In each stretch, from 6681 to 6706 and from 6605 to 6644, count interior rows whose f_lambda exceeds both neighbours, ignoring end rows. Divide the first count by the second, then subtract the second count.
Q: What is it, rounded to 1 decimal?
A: -1.5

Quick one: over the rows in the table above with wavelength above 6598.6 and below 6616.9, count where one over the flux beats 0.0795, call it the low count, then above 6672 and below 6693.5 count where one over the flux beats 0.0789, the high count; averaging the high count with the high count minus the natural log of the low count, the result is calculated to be 5.0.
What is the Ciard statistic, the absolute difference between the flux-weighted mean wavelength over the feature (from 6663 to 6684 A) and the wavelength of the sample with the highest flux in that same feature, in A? 6.1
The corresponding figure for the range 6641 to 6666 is 7.7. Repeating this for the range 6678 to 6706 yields 3.1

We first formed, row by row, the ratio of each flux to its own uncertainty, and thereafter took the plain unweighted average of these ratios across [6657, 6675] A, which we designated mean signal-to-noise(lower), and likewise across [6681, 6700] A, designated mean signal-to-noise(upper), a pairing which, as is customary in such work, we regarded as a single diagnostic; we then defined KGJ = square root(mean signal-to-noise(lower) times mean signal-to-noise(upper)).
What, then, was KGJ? 93.2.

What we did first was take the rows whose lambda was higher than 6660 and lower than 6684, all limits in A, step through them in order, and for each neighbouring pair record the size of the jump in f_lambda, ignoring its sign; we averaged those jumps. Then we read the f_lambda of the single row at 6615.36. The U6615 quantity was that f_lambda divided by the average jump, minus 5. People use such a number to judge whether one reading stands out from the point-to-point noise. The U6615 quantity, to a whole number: 78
